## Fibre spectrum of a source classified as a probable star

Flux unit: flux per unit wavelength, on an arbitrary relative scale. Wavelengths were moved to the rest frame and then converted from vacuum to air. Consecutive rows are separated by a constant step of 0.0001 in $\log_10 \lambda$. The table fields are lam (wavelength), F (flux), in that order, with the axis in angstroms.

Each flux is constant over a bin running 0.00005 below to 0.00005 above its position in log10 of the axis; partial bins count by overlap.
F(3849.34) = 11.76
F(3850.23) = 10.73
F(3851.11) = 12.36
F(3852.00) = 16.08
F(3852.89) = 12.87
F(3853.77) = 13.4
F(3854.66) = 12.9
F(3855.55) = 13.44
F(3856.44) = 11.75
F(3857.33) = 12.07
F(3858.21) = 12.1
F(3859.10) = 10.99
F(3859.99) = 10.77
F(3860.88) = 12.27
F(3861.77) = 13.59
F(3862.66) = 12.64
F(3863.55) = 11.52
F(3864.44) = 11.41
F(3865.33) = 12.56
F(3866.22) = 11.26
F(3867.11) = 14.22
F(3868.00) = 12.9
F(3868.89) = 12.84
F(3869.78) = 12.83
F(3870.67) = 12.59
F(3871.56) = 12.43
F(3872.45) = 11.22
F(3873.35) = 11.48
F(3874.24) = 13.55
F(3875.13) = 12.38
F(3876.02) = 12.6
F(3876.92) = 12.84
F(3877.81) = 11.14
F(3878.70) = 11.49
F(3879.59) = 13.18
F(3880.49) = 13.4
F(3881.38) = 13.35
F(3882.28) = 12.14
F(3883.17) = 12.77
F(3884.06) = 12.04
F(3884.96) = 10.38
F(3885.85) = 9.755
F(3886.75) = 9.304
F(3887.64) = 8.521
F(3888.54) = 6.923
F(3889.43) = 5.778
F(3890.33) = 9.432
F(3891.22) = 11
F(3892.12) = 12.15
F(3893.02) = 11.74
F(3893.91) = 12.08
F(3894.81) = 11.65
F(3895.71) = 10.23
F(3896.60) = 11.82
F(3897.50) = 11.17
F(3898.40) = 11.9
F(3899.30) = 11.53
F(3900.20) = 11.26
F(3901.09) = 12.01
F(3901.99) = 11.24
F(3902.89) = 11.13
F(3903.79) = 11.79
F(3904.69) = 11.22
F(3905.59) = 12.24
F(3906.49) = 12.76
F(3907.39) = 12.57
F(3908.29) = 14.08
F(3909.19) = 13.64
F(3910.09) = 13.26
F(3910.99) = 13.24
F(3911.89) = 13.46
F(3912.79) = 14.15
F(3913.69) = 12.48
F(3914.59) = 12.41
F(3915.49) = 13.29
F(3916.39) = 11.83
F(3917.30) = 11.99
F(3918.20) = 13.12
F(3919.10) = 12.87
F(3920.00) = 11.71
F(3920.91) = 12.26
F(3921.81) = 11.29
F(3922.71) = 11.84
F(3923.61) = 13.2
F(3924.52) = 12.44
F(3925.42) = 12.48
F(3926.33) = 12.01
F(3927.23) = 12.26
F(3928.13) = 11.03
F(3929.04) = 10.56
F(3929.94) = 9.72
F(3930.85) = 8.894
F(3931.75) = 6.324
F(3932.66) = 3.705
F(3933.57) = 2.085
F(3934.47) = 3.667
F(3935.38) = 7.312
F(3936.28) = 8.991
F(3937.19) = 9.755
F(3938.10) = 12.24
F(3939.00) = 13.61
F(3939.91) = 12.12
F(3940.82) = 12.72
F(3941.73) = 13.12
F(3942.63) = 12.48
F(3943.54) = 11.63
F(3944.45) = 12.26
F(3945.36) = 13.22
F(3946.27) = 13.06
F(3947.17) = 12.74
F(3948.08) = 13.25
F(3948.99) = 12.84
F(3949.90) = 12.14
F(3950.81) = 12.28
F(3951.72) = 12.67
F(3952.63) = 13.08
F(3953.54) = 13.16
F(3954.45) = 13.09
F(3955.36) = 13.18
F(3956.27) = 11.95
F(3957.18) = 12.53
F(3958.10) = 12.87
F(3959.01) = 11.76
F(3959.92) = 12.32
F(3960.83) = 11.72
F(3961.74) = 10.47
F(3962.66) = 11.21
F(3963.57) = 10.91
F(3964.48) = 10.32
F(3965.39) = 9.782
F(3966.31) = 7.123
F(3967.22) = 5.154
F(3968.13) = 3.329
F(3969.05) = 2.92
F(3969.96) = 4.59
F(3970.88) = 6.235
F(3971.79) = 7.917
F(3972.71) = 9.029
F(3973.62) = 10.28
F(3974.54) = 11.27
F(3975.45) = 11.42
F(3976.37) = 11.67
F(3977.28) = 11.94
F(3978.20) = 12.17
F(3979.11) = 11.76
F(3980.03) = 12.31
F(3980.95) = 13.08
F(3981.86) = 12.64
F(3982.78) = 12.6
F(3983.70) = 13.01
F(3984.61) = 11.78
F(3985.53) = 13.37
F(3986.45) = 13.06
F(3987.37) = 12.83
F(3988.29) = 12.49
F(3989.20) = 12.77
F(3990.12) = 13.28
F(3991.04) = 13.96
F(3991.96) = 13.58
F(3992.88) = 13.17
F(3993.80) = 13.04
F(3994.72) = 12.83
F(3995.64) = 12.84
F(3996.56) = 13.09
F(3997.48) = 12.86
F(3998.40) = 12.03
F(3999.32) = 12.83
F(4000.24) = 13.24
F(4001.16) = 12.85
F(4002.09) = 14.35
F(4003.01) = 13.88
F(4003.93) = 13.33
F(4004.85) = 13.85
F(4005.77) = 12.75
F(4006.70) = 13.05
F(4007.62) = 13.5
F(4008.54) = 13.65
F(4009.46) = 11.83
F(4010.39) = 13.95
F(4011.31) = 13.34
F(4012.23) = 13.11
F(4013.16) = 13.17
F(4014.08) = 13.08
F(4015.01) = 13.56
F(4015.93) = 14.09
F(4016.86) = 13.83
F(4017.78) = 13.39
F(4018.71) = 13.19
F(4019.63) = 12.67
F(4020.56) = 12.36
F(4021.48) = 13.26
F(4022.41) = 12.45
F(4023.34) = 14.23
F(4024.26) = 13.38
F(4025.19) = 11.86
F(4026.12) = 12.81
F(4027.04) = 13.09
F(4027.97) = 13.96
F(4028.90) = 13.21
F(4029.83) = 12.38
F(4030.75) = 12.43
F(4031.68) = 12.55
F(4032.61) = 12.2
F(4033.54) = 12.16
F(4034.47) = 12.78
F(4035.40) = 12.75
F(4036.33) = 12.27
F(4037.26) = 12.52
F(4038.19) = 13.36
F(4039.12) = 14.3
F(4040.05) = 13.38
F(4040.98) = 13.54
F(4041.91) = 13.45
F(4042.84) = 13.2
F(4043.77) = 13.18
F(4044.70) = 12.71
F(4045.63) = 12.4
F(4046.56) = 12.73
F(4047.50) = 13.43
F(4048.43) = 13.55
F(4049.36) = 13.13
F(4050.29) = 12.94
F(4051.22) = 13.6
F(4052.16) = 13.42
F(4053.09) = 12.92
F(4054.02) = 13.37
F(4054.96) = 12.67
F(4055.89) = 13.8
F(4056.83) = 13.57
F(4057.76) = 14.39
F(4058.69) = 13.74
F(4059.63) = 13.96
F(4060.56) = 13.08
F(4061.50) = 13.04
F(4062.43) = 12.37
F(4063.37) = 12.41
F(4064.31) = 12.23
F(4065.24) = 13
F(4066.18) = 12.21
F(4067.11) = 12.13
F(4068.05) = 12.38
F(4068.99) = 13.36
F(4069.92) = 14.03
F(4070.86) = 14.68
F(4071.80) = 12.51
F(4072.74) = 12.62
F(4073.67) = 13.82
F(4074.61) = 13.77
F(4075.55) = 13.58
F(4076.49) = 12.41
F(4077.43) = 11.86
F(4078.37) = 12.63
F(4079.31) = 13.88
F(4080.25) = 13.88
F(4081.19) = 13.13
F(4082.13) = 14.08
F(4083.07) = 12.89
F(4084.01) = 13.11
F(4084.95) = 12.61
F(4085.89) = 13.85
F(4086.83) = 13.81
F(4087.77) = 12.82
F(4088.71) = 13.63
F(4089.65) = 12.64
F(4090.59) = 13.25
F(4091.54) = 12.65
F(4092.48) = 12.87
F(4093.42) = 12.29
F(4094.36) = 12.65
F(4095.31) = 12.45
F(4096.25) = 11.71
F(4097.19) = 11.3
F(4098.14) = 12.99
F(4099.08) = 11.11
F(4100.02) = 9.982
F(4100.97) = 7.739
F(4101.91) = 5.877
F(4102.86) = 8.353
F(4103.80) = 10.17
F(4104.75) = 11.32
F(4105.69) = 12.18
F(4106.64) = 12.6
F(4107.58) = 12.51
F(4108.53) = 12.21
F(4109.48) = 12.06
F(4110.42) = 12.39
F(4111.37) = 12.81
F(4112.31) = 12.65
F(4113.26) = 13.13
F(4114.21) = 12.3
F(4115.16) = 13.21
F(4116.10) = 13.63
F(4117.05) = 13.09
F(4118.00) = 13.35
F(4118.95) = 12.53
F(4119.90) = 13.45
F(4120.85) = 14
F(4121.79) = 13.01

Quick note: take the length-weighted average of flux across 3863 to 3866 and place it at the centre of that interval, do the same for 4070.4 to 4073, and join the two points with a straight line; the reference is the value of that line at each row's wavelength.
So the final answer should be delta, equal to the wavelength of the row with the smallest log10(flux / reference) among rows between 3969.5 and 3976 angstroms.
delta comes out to 3969.96 angstroms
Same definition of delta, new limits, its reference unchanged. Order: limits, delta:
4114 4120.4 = 4114.21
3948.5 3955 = 3949.90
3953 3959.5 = 3959.01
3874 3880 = 3877.81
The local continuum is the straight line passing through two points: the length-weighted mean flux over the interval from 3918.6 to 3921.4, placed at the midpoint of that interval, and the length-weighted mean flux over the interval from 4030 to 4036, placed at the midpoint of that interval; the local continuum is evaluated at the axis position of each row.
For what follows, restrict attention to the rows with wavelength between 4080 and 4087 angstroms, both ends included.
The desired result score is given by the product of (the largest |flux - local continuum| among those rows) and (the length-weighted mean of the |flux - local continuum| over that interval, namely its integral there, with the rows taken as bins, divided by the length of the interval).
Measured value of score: 1.3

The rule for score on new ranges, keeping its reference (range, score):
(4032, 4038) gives 0.1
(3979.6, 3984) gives 0.3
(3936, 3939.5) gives 5.7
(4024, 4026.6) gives 0.6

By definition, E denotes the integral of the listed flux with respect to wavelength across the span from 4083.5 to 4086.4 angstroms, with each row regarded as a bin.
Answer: 38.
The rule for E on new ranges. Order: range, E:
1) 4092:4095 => 38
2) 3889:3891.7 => 24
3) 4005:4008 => 39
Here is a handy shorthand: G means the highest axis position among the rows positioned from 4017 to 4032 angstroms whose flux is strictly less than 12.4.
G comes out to 4029.83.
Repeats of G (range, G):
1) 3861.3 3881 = 3878.70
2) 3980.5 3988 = 3984.61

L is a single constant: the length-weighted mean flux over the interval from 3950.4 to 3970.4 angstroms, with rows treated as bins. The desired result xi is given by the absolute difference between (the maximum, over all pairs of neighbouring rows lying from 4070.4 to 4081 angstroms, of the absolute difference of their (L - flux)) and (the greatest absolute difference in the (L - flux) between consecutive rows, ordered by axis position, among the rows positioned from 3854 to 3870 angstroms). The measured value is 0.79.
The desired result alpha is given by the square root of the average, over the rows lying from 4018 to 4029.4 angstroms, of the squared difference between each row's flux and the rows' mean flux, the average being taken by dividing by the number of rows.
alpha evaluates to 0.6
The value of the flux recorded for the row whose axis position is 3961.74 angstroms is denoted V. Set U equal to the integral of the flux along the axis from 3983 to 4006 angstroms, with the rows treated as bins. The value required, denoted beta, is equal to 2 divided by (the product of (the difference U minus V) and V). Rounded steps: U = 301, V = 10.47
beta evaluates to 0.0007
